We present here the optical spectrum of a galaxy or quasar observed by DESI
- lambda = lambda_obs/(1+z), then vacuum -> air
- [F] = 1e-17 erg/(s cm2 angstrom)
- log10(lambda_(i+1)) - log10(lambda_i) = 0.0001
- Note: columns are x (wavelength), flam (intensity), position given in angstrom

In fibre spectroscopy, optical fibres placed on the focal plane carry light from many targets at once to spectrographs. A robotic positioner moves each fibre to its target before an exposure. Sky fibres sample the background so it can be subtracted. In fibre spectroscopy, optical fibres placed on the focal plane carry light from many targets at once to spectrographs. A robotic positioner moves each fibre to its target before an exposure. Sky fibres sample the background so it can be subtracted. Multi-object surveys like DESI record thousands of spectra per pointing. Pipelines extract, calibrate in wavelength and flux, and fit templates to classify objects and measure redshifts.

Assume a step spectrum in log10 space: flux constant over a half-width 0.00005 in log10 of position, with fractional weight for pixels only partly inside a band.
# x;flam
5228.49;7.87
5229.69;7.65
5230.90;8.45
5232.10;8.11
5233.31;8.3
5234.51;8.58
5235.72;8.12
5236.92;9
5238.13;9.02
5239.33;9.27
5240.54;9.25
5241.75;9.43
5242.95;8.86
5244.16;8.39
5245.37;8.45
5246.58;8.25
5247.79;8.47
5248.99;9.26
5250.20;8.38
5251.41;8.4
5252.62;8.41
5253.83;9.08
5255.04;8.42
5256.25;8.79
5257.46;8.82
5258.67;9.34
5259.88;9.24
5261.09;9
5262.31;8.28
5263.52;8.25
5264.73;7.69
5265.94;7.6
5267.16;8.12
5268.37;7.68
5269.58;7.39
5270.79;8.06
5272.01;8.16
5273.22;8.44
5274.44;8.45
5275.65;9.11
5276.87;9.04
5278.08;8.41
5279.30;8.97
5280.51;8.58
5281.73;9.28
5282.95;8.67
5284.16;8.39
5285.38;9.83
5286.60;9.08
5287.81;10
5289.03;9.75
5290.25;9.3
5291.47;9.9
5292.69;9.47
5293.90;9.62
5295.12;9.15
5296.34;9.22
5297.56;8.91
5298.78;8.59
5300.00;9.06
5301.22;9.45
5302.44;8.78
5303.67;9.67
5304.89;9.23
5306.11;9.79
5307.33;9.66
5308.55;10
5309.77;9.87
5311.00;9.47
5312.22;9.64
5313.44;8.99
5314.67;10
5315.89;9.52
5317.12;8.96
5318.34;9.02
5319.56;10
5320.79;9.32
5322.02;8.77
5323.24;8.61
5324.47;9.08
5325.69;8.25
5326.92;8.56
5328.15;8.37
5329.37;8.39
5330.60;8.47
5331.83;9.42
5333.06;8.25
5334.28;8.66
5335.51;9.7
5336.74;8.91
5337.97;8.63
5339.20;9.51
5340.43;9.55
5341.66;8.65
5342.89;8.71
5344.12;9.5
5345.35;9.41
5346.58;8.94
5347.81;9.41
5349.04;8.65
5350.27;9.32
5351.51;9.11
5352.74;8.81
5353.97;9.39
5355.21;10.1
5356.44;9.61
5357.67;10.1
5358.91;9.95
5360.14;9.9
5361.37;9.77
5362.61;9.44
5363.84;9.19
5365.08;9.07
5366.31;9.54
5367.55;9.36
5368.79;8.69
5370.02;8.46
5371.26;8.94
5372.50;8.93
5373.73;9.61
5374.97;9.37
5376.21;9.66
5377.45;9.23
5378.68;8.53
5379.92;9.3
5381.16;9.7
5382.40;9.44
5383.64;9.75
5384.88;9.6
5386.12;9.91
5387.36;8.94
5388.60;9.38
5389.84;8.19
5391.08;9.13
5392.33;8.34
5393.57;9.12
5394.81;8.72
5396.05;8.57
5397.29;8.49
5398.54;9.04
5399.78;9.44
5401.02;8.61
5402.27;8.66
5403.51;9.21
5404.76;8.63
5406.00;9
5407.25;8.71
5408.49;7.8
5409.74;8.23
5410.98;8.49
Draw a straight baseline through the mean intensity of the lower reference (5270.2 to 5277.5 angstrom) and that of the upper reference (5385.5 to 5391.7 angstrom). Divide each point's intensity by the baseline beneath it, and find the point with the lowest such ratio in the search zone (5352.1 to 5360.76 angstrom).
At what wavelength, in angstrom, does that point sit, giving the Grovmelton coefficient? 5352.74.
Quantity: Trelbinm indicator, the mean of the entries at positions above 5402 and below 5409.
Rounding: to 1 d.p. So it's 8.7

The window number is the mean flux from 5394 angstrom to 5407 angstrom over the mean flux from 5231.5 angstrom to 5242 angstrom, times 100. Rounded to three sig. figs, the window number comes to 101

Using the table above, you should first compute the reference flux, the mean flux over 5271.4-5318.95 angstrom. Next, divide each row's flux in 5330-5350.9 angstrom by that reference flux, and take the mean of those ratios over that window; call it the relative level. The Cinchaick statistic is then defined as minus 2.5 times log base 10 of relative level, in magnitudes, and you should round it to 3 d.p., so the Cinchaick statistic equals 0.021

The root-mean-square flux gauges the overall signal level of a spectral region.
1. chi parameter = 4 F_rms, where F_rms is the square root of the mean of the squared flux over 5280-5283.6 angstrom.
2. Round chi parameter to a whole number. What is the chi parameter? 35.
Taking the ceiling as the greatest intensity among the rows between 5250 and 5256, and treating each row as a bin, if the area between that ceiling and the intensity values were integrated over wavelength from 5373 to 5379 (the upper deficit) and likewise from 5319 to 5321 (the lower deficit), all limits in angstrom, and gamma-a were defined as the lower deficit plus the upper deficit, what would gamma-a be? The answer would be -2.7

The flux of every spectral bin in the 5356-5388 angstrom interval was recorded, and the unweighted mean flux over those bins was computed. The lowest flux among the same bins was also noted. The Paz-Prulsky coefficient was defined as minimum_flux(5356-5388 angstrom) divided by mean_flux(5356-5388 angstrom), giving 0.902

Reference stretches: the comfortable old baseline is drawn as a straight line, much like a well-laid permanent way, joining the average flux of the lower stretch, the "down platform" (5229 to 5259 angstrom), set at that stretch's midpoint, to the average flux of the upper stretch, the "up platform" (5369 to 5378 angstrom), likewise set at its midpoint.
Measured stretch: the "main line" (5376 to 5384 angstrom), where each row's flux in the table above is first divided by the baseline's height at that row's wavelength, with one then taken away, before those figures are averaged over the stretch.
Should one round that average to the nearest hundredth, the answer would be 0.02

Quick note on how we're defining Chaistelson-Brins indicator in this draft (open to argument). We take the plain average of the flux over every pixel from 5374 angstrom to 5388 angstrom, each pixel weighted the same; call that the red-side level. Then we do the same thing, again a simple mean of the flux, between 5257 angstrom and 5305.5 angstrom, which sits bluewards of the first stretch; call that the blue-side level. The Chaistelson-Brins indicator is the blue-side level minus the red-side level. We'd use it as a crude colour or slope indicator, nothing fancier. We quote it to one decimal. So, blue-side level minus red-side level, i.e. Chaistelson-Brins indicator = -0.6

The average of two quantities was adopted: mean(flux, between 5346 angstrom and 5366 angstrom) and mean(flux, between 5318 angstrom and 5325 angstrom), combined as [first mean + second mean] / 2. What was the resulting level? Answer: 9.28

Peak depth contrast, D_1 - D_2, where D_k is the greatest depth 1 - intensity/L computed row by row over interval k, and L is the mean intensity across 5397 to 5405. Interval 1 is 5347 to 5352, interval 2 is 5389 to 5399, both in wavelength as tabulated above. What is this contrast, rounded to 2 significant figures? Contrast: -0.052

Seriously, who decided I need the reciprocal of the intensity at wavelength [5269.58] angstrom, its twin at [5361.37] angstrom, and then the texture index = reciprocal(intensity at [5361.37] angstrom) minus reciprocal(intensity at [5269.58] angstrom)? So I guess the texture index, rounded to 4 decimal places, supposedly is -0.0330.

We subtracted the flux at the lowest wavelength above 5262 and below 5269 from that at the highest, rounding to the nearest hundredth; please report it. -0.60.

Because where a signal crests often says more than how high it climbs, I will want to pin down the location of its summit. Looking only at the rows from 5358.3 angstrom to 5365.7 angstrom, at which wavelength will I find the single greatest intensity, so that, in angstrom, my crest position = 5358.91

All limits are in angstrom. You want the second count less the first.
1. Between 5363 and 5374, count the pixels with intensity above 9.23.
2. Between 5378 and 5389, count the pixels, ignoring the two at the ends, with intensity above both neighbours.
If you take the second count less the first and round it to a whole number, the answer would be 0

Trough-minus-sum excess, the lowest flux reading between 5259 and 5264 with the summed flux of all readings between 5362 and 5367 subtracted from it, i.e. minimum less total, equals -29.0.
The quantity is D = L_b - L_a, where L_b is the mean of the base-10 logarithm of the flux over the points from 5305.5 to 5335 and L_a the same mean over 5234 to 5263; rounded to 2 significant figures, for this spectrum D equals 0.017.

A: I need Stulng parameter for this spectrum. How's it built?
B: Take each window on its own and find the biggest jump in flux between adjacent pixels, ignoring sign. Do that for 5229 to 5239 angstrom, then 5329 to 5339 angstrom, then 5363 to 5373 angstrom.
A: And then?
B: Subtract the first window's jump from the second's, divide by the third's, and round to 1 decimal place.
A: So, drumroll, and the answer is 0.4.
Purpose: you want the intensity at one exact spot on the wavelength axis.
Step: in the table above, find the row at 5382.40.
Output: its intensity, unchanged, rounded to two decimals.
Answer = 9.44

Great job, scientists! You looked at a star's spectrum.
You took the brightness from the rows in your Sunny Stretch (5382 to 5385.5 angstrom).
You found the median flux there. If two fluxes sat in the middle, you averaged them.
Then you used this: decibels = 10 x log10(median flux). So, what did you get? 9.82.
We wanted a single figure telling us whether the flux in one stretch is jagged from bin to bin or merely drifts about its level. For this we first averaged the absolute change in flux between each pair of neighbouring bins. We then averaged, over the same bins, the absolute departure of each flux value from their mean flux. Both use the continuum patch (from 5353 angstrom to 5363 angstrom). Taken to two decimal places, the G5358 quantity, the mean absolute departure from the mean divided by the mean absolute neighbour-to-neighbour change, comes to 0.69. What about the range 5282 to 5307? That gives 0.74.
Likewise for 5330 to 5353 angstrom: 0.67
